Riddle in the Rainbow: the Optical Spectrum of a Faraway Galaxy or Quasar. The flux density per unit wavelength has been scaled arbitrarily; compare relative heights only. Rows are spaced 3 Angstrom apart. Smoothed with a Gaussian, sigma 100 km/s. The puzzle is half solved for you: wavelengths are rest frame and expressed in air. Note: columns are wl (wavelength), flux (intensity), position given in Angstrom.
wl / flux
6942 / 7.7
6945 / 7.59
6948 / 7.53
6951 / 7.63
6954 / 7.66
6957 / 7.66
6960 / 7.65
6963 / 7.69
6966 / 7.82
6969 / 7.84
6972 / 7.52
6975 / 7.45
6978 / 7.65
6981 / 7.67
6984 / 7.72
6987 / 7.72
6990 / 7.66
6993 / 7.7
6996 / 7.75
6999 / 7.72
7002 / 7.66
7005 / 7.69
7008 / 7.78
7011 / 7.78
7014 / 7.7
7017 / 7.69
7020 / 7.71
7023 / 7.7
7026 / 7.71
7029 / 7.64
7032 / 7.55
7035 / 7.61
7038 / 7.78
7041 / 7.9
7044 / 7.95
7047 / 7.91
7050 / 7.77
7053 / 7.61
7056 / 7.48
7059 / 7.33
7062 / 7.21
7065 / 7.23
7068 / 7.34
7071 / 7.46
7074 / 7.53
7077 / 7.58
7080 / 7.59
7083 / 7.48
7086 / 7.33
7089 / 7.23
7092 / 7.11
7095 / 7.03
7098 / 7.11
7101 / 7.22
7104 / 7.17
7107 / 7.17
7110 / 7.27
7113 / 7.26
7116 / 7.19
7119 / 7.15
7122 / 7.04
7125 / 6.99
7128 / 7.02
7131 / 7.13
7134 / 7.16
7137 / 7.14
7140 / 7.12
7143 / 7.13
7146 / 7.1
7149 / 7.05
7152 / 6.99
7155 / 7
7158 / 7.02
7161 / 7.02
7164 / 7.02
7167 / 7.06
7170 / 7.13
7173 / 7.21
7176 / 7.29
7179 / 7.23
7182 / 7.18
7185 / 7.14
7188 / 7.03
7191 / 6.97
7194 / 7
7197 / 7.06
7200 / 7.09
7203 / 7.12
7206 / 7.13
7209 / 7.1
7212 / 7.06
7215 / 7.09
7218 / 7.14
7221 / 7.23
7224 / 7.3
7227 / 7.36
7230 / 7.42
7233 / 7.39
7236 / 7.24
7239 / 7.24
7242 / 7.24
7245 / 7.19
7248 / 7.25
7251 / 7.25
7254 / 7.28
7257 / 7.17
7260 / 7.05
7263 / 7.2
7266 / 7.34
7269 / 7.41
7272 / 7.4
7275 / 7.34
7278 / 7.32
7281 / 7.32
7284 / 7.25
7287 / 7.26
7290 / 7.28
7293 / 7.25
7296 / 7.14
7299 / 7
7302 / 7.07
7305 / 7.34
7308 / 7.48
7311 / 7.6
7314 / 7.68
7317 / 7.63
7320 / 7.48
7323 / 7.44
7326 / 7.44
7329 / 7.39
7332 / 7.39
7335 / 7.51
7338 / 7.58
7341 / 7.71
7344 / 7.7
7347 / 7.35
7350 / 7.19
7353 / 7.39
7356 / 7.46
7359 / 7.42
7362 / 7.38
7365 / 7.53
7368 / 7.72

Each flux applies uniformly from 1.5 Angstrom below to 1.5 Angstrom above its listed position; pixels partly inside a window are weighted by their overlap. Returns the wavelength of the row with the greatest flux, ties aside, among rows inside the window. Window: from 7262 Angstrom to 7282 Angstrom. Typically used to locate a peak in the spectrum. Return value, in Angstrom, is 7269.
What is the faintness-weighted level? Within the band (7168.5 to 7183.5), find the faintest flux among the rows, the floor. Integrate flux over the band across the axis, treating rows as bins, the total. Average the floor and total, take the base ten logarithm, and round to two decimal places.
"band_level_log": 1.76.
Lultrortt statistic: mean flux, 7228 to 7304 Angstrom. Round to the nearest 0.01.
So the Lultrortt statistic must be 7.25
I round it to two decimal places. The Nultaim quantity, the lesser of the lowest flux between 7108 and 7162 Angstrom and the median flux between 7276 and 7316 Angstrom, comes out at 6.99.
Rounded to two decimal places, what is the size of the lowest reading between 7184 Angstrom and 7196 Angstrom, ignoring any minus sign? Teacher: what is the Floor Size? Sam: 6.97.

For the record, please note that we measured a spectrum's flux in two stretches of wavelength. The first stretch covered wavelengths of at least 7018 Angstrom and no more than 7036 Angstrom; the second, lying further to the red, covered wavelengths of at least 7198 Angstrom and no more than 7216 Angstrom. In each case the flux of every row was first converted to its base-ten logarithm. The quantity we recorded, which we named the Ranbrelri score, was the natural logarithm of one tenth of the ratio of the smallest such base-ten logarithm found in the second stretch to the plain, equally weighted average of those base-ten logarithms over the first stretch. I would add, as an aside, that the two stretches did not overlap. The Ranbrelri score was -2.34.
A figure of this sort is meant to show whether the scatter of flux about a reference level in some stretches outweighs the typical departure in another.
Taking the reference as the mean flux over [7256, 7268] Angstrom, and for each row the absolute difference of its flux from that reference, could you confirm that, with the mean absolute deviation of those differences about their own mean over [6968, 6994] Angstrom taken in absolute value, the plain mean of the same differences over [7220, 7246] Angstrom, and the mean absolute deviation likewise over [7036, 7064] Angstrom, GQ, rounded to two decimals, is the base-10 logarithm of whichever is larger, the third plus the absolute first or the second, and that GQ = -0.52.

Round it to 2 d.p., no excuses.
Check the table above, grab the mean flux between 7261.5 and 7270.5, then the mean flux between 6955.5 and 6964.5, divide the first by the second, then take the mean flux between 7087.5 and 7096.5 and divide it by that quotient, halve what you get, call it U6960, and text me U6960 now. 3.73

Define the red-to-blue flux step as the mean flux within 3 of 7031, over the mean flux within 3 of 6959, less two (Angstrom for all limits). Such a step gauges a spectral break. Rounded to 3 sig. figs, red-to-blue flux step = -1.01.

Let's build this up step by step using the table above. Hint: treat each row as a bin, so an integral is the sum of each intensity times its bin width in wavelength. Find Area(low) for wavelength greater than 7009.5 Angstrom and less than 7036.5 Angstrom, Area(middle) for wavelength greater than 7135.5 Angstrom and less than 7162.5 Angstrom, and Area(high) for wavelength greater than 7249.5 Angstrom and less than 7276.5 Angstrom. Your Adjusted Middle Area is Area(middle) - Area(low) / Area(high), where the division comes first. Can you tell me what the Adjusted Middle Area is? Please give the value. 190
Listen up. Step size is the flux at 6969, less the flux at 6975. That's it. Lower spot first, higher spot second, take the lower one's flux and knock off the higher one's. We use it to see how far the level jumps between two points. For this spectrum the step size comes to 0.39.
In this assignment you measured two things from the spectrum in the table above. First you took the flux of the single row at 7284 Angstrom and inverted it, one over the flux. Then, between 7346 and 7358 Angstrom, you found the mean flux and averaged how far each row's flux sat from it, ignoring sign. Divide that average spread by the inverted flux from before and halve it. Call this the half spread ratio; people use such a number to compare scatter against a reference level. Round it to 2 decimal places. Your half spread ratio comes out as 0.29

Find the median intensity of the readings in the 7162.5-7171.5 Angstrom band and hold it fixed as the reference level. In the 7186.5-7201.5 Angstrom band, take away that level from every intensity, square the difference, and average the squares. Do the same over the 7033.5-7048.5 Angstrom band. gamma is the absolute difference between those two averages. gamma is 0.61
